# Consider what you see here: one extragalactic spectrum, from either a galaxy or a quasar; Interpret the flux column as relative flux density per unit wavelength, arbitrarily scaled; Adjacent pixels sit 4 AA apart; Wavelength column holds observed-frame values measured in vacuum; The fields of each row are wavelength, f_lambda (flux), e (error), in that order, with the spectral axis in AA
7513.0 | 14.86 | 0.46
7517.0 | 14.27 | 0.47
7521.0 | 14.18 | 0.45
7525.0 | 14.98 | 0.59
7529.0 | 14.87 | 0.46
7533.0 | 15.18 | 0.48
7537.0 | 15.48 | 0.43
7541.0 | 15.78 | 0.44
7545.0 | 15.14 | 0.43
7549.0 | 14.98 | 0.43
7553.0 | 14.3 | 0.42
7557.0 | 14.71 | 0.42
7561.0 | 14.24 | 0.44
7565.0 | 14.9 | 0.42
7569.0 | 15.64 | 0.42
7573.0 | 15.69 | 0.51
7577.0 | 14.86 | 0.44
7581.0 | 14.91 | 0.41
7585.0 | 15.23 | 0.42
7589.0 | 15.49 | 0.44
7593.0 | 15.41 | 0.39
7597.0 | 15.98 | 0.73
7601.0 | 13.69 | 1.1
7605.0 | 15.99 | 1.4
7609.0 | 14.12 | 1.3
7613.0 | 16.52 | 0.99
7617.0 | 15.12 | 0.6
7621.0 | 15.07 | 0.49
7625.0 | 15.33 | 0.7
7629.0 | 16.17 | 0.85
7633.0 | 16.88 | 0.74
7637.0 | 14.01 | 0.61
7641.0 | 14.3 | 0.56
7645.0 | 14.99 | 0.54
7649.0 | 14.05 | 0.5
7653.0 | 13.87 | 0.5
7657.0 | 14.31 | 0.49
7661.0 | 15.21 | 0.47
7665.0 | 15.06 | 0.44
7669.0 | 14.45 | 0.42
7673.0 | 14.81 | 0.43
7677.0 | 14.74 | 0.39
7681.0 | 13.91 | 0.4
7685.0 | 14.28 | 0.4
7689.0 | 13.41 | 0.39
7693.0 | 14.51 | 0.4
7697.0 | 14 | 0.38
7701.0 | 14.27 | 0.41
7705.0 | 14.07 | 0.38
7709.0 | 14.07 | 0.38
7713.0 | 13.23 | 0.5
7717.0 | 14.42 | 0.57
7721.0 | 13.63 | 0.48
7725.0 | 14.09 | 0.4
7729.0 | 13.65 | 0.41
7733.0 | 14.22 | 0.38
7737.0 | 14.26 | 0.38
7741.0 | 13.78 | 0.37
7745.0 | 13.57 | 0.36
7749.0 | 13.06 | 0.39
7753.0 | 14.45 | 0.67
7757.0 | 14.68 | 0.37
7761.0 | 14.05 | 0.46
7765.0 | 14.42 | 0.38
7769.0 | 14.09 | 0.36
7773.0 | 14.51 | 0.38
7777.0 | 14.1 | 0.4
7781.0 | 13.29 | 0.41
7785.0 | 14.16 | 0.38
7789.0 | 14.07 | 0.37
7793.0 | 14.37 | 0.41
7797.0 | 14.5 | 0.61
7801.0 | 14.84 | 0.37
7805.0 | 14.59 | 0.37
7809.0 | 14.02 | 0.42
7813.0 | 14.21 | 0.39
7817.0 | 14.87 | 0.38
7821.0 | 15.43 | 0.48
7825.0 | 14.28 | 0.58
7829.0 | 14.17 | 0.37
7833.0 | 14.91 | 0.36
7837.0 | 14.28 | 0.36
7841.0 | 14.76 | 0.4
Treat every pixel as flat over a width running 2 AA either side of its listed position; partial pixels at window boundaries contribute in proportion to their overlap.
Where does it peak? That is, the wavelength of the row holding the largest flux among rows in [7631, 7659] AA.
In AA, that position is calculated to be 7633.0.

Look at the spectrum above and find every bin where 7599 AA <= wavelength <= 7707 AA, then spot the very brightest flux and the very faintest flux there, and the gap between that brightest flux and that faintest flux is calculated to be 3.5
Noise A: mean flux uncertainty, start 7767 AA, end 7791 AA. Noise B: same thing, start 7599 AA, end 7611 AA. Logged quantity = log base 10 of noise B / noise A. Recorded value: 0.519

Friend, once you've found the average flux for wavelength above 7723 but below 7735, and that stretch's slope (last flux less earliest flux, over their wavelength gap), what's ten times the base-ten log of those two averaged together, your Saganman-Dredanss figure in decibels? 8.45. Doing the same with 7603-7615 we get 8.92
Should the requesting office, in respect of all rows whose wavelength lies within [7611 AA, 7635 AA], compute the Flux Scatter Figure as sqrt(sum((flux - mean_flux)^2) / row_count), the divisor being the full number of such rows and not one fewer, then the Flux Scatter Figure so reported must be 0.71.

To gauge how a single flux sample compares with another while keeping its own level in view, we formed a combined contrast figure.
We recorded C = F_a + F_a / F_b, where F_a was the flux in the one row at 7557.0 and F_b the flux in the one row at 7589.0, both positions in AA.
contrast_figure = 15.7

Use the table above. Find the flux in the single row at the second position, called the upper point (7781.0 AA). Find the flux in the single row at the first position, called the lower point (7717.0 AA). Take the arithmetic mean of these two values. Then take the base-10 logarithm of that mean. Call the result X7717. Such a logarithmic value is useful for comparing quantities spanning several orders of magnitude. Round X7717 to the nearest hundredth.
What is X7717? 1.14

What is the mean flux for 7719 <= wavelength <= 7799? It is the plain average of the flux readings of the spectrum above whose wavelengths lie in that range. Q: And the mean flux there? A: 14.05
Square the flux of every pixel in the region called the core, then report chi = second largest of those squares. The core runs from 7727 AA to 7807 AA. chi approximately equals 216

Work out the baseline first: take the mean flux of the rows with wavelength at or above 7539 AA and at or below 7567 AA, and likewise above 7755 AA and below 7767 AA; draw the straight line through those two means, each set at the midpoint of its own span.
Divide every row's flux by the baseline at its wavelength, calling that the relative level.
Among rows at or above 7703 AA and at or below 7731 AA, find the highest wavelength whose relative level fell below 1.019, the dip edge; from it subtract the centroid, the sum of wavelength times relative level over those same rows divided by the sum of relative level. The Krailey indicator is 12.0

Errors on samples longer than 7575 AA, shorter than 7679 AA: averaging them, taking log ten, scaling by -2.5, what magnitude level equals 0.50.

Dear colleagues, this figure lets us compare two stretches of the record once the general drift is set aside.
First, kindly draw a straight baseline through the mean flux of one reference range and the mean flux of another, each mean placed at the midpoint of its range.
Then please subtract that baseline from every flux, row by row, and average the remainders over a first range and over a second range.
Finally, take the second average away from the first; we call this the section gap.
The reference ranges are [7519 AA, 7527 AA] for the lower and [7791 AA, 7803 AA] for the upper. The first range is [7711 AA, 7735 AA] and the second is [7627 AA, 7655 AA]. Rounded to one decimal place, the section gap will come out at -1.0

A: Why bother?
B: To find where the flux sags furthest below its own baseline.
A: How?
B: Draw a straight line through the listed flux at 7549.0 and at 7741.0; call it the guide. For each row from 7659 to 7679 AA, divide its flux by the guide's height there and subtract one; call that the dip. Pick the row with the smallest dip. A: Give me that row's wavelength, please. 7669.0 AA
